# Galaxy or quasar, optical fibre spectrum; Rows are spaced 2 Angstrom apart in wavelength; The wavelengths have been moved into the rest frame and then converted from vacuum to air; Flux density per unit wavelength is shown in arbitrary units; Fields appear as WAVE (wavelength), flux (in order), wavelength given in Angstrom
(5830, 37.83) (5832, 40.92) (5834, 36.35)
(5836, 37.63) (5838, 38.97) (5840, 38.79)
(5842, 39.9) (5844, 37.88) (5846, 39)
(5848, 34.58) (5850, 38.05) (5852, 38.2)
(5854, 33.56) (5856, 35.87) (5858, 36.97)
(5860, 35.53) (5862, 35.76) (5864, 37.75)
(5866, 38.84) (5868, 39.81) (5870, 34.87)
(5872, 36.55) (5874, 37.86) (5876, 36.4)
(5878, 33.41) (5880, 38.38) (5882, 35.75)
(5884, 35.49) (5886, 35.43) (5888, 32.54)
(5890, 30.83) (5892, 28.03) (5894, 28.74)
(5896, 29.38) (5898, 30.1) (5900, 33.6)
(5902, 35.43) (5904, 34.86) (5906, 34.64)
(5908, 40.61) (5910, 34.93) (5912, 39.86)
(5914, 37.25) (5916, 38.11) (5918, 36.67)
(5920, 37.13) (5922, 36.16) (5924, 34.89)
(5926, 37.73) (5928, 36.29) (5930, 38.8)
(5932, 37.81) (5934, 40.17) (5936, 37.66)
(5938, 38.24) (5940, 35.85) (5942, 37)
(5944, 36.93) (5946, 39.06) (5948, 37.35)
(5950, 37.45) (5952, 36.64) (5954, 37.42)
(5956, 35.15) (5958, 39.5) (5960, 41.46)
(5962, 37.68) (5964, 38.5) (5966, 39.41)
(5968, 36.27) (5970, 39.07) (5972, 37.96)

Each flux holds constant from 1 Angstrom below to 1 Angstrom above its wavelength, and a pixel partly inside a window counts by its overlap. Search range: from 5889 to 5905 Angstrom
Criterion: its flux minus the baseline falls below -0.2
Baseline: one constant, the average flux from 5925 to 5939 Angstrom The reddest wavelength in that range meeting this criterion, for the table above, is 5904 Angstrom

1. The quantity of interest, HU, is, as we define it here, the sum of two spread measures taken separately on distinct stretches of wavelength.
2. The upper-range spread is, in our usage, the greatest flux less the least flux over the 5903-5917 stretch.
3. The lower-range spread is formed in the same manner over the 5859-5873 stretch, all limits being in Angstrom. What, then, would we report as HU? 10.9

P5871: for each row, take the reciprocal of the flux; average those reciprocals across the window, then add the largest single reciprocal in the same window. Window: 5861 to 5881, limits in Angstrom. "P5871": 0.0571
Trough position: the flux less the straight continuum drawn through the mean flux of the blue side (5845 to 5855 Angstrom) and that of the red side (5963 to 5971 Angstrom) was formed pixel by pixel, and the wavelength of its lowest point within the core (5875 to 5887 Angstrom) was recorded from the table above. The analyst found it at 5878 Angstrom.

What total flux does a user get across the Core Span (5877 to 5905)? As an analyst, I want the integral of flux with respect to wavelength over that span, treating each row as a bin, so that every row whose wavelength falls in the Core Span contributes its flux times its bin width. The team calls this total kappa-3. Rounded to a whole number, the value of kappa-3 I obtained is 924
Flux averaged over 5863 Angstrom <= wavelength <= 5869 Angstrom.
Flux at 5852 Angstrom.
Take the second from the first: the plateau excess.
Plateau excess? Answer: 1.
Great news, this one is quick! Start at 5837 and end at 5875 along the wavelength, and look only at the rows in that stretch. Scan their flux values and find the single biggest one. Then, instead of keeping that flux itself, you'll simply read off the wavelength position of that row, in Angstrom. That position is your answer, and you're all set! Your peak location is 5842 Angstrom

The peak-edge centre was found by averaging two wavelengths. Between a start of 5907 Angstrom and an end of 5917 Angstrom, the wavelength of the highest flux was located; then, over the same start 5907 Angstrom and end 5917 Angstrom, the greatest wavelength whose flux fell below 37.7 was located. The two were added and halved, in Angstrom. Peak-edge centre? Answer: 5911 Angstrom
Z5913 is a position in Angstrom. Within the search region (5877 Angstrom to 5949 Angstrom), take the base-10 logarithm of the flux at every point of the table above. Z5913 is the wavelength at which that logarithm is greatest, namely 5908 Angstrom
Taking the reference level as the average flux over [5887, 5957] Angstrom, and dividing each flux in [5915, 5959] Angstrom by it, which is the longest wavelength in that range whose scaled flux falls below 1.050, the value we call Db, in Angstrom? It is 5956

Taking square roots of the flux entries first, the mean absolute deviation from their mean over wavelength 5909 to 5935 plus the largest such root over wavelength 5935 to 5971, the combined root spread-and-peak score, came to 6.54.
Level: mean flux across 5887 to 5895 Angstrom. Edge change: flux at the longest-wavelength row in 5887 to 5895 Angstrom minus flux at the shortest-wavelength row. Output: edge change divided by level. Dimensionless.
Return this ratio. -0.127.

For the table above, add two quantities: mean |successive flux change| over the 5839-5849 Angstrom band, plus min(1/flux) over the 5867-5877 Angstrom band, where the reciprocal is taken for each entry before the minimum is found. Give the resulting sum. 2.2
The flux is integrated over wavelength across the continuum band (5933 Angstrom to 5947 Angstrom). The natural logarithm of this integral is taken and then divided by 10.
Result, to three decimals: 0.627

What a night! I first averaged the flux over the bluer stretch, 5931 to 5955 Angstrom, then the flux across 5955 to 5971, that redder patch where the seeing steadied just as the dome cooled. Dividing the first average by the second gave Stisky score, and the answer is 0.981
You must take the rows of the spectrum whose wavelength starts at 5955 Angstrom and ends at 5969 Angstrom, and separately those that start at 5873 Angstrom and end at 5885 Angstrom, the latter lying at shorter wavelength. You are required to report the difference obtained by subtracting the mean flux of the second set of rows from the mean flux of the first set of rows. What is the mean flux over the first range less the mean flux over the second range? 2.1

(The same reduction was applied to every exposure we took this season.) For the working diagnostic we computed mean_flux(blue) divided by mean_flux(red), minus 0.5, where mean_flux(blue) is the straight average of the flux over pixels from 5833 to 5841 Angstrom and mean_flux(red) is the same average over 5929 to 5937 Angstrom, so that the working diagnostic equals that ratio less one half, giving 0.483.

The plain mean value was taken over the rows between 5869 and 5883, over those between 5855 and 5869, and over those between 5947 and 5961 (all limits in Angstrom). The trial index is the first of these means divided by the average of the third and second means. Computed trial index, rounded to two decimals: 0.96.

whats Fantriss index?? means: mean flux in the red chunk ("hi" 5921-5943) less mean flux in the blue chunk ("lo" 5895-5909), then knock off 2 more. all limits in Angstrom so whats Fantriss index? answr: 1.2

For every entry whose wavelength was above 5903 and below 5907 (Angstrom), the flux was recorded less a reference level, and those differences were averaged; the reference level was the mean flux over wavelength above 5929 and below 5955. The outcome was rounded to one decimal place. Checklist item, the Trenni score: -3.0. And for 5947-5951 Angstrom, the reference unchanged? -0.3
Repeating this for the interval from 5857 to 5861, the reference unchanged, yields -1.5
